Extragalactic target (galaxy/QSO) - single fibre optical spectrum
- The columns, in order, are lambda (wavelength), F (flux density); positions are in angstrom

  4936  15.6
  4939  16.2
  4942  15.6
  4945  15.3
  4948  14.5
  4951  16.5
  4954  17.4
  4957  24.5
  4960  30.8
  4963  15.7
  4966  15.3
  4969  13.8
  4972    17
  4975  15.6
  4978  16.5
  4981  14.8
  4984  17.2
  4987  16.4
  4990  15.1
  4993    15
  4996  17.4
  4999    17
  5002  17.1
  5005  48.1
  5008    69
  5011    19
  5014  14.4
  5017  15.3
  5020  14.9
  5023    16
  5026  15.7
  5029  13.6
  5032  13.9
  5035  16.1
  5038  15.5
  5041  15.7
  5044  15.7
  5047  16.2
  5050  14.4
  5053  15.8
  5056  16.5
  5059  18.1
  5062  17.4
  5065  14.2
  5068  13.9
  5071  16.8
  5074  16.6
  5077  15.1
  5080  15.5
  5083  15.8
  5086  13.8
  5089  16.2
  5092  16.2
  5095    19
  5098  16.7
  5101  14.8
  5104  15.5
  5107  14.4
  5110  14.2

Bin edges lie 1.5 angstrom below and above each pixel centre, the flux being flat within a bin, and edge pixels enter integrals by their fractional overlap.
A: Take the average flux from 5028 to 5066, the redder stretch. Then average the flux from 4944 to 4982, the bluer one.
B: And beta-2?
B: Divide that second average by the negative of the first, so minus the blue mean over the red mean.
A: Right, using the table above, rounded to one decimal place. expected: -1.1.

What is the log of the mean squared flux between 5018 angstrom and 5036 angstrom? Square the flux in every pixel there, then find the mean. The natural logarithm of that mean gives 5.42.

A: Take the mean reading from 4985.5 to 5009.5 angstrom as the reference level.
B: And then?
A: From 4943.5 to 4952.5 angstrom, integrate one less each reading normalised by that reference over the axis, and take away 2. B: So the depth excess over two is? 1.8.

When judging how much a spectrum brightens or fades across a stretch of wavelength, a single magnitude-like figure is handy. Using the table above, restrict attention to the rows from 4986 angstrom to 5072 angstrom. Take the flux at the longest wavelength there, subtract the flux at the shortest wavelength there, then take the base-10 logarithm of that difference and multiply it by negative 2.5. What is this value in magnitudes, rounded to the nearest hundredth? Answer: 0.99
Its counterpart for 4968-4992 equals -0.28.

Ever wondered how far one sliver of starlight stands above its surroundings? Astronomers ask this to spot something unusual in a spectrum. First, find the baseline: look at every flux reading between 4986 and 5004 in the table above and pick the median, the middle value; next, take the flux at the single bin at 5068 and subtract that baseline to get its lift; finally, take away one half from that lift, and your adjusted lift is -3.3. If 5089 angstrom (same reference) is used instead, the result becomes -1.0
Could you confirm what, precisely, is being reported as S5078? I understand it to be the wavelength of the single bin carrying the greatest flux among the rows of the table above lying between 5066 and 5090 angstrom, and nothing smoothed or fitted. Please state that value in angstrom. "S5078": 5071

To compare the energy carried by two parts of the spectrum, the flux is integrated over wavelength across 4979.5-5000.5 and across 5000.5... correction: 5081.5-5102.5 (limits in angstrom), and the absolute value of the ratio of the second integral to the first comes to 1.00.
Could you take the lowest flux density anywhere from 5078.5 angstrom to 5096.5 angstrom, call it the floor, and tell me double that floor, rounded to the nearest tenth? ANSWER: 27.6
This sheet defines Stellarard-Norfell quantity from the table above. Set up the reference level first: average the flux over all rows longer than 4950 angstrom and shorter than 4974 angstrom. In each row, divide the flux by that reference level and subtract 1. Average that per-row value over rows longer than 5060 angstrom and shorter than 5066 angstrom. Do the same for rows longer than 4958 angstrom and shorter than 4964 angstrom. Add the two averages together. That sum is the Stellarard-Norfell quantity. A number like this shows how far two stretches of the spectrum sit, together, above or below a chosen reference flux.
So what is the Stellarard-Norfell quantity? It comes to 0.1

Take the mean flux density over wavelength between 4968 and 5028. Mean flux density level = 20.3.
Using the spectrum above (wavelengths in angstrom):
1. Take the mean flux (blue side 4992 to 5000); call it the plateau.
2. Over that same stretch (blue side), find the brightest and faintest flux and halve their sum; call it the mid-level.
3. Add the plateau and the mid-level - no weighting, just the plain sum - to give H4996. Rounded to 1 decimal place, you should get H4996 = 32.7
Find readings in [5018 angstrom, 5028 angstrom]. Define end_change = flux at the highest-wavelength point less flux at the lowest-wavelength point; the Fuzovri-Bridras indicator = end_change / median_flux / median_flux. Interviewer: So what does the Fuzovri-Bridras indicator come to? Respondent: 0.003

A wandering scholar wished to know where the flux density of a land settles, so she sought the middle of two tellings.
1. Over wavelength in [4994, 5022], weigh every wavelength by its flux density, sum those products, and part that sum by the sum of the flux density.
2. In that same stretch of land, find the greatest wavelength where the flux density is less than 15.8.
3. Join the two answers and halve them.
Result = 5013.7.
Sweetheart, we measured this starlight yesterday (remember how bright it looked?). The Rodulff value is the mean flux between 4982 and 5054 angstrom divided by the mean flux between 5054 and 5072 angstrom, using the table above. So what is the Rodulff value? 1.20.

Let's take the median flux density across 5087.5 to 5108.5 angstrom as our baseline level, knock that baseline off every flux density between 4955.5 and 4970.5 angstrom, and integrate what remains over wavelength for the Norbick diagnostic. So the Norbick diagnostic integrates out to 57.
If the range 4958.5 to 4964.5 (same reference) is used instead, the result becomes 42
